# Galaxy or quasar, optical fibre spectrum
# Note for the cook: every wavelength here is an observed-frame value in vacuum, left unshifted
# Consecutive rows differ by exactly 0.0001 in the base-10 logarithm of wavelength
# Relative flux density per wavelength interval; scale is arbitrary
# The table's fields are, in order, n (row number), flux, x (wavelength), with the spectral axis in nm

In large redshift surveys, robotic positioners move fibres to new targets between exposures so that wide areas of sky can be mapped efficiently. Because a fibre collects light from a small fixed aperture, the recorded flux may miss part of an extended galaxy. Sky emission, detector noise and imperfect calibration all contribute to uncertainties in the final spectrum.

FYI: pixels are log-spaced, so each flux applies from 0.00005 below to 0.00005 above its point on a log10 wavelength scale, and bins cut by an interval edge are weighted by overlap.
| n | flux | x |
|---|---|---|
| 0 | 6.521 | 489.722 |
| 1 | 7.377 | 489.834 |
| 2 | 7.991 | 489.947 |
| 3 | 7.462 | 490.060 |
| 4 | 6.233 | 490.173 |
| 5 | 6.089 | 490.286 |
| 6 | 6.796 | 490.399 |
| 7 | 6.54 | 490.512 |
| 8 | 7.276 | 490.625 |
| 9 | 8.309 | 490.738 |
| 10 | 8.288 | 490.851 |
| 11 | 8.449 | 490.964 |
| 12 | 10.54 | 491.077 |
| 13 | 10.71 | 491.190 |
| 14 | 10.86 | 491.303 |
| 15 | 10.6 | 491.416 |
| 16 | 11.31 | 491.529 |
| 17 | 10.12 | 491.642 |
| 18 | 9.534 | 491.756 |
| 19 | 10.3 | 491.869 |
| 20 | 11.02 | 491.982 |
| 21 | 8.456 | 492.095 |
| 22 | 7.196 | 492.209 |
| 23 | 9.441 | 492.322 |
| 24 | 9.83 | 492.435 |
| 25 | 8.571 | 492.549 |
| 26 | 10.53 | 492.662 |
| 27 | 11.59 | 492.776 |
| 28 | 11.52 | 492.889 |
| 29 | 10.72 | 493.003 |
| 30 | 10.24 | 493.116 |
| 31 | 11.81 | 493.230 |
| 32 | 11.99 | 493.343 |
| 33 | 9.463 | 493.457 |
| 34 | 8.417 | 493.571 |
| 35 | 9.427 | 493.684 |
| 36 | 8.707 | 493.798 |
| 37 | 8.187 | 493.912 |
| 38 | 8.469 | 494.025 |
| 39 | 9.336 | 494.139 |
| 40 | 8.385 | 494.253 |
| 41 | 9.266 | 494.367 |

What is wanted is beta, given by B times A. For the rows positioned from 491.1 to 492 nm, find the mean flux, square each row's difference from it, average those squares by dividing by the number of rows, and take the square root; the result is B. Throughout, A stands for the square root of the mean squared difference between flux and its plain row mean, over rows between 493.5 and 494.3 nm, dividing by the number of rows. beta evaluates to 0.2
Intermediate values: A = 0.5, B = 0.5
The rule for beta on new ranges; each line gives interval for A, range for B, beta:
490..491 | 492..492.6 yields 0.8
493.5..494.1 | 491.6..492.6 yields 0.5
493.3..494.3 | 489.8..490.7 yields 0.7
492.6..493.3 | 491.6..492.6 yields 0.6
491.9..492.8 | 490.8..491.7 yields 1.4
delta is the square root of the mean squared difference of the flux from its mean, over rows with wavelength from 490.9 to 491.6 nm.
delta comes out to 0.9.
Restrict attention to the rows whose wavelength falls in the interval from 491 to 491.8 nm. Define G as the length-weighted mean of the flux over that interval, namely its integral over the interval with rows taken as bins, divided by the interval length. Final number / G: 10.5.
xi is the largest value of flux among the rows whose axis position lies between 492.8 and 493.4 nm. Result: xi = 11.99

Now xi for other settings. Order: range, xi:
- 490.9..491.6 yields 11.31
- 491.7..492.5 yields 11.02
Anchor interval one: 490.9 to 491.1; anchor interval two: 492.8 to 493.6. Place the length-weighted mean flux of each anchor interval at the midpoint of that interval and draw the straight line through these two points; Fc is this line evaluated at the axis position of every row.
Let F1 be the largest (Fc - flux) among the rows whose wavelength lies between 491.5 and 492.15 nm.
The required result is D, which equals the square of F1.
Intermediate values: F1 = 1.5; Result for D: 2.4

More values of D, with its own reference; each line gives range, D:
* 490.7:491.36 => 0.8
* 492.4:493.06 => 2.9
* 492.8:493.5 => 2.0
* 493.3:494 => 8.9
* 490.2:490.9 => 7.4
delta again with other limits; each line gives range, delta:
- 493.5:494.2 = 0.5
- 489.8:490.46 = 0.7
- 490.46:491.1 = 1.2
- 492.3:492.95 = 1.1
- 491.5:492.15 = 0.9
